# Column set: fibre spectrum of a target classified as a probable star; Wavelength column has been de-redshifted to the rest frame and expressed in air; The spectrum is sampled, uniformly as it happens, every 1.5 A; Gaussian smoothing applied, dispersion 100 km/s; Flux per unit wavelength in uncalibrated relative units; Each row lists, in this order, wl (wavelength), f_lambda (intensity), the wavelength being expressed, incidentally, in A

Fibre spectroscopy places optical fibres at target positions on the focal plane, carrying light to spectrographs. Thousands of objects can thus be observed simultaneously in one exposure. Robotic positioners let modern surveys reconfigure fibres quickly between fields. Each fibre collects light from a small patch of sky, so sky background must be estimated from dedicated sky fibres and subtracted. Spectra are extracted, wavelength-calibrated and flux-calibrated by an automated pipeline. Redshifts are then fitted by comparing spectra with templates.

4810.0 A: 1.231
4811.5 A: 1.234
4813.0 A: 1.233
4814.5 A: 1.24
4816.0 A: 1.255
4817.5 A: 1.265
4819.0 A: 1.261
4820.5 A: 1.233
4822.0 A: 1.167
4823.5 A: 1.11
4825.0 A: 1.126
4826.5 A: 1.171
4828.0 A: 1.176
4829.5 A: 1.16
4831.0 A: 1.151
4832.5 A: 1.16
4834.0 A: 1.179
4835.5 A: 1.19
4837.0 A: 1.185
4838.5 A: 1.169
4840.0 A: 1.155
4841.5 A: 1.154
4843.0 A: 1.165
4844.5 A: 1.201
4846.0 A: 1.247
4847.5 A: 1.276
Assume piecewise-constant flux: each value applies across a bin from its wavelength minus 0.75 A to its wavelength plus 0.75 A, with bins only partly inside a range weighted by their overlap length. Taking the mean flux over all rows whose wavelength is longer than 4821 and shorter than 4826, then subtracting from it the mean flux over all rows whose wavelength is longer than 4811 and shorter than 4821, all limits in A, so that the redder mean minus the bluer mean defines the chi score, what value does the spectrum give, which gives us -0.11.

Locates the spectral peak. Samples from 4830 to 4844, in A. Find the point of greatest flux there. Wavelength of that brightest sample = 4835.5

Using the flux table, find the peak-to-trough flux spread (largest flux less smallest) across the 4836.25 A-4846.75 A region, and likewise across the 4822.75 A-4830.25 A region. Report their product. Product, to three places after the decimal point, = 0.006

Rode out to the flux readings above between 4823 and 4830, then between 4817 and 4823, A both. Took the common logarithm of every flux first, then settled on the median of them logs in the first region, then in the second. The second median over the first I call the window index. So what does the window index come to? 1.5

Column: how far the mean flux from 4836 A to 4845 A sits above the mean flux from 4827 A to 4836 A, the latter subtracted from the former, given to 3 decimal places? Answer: 0.002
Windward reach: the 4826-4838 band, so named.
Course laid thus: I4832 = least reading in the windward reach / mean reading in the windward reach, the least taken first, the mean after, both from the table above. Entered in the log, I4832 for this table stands 0.983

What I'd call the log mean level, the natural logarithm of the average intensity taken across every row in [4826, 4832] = 0.152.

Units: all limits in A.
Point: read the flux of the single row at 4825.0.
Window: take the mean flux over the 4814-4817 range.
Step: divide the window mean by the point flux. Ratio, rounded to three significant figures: 1.11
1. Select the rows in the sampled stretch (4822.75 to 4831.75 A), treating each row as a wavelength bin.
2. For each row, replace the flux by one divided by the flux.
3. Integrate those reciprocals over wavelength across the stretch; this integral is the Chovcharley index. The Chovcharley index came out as 7.8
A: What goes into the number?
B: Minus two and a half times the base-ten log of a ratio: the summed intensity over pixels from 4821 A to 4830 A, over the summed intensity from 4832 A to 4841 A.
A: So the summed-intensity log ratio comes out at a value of 0.02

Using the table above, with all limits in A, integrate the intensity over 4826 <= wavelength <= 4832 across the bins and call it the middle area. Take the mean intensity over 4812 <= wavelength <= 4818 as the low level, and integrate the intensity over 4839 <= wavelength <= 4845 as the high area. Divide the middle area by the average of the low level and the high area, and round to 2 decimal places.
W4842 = 1.69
